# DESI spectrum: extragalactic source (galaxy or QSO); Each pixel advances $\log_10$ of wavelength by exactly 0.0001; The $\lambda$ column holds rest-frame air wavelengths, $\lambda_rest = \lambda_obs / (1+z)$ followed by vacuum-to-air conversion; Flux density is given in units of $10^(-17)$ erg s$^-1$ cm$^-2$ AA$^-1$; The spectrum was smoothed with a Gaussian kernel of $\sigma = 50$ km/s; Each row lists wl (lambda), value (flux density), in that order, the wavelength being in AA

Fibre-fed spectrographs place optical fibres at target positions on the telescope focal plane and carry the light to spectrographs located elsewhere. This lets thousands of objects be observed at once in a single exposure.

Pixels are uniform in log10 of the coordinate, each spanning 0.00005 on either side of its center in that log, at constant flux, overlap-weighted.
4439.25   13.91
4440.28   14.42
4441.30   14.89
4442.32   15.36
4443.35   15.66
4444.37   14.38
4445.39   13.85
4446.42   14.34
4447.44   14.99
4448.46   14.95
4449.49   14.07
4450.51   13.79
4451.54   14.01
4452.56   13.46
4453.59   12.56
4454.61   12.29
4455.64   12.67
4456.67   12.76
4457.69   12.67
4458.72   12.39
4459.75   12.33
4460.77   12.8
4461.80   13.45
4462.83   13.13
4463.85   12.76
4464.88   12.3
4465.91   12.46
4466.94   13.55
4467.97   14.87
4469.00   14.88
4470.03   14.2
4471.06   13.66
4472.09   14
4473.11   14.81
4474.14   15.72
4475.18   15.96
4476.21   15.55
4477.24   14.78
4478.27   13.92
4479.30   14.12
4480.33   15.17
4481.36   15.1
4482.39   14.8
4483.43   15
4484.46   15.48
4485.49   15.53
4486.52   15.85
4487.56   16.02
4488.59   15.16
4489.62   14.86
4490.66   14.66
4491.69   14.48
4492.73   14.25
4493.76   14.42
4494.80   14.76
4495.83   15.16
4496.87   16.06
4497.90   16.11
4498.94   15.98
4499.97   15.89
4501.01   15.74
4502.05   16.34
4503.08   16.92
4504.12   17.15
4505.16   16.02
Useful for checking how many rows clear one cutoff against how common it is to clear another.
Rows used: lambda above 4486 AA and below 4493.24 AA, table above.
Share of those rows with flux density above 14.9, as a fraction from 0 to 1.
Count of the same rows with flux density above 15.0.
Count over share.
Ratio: 7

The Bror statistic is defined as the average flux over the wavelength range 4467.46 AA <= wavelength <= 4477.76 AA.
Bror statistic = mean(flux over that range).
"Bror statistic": 14.8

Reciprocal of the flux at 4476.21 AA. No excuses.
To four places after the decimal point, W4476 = 0.0643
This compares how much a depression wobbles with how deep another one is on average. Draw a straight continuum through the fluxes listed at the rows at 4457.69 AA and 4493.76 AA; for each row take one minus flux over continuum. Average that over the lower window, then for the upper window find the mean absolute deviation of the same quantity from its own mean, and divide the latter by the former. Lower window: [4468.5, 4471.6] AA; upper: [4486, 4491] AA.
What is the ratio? -0.5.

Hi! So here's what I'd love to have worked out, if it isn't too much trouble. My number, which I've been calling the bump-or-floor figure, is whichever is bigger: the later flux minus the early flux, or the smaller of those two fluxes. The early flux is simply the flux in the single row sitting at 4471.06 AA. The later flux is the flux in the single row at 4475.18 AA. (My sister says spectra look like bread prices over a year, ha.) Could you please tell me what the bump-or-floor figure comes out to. 13.7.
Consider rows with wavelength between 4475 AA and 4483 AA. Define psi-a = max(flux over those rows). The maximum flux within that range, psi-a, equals 15.96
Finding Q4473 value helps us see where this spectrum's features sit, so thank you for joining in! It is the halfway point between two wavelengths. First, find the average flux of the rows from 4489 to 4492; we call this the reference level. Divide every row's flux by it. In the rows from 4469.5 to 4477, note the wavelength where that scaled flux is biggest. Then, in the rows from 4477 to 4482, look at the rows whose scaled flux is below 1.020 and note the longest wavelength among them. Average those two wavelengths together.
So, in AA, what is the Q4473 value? 4477.2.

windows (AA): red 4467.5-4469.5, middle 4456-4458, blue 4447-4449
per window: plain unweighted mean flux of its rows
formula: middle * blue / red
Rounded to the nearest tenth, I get 12.8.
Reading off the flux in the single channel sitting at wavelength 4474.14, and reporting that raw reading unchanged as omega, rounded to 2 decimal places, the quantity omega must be 15.72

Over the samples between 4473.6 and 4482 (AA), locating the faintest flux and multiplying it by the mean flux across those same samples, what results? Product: 209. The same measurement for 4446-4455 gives 170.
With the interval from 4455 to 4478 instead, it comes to 169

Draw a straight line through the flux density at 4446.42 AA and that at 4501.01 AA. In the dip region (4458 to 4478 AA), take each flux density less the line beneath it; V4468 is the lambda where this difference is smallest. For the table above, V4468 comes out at 4464.88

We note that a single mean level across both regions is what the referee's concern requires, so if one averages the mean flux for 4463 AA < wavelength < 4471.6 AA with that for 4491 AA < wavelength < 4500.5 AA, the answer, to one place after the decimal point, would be 14.4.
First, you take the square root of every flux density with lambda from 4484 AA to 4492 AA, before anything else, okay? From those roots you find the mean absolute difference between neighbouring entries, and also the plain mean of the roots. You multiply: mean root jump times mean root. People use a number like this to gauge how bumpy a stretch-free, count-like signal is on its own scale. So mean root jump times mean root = 0.148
